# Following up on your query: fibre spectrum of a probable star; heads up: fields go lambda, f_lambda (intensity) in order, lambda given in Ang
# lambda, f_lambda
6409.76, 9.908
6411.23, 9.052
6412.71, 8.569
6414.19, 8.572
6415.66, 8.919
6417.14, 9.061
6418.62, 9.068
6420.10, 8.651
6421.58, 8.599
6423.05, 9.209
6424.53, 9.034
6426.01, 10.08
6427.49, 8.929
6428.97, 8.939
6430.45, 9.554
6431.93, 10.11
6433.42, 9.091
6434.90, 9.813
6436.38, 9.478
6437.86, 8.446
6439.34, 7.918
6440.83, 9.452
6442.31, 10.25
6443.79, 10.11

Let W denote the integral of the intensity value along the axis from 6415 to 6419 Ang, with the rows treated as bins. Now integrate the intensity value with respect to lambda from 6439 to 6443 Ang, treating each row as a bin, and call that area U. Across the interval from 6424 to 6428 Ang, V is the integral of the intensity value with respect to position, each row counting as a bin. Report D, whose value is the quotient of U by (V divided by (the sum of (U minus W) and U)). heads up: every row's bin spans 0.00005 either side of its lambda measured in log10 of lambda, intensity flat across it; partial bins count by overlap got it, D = 38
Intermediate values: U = 37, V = 38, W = 36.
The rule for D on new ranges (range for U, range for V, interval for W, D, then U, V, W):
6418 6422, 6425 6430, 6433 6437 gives 24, 35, 47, 38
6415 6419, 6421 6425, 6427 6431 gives 36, 36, 36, 37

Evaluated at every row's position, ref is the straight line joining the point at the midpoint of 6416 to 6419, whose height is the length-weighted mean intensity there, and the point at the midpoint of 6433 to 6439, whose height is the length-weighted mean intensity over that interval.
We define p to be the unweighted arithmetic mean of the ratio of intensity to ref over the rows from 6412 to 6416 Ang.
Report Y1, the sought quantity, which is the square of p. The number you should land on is 0.93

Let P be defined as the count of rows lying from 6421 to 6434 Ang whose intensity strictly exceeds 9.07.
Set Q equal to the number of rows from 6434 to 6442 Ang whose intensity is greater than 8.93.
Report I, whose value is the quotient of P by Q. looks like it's 1.7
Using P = 5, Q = 3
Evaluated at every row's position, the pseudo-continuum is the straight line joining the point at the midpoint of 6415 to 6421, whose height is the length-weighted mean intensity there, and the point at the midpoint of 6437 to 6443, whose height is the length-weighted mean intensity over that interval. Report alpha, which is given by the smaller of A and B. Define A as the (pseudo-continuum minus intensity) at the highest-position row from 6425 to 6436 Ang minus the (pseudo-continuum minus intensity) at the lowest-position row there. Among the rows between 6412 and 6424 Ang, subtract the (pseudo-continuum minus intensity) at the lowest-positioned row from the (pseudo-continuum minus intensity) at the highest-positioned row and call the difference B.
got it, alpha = -0.6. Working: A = 0.31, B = -0.59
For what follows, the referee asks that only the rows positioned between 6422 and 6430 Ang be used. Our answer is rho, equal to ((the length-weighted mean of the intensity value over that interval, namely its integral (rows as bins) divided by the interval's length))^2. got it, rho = 85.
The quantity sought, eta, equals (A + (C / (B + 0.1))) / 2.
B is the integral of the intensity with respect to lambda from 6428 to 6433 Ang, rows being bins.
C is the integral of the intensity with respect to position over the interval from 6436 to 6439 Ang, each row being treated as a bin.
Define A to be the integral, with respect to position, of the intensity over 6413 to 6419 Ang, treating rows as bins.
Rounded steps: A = 53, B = 47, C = 26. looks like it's 27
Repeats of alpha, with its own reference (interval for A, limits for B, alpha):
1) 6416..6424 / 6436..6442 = -0.1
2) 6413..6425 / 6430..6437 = -0.4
